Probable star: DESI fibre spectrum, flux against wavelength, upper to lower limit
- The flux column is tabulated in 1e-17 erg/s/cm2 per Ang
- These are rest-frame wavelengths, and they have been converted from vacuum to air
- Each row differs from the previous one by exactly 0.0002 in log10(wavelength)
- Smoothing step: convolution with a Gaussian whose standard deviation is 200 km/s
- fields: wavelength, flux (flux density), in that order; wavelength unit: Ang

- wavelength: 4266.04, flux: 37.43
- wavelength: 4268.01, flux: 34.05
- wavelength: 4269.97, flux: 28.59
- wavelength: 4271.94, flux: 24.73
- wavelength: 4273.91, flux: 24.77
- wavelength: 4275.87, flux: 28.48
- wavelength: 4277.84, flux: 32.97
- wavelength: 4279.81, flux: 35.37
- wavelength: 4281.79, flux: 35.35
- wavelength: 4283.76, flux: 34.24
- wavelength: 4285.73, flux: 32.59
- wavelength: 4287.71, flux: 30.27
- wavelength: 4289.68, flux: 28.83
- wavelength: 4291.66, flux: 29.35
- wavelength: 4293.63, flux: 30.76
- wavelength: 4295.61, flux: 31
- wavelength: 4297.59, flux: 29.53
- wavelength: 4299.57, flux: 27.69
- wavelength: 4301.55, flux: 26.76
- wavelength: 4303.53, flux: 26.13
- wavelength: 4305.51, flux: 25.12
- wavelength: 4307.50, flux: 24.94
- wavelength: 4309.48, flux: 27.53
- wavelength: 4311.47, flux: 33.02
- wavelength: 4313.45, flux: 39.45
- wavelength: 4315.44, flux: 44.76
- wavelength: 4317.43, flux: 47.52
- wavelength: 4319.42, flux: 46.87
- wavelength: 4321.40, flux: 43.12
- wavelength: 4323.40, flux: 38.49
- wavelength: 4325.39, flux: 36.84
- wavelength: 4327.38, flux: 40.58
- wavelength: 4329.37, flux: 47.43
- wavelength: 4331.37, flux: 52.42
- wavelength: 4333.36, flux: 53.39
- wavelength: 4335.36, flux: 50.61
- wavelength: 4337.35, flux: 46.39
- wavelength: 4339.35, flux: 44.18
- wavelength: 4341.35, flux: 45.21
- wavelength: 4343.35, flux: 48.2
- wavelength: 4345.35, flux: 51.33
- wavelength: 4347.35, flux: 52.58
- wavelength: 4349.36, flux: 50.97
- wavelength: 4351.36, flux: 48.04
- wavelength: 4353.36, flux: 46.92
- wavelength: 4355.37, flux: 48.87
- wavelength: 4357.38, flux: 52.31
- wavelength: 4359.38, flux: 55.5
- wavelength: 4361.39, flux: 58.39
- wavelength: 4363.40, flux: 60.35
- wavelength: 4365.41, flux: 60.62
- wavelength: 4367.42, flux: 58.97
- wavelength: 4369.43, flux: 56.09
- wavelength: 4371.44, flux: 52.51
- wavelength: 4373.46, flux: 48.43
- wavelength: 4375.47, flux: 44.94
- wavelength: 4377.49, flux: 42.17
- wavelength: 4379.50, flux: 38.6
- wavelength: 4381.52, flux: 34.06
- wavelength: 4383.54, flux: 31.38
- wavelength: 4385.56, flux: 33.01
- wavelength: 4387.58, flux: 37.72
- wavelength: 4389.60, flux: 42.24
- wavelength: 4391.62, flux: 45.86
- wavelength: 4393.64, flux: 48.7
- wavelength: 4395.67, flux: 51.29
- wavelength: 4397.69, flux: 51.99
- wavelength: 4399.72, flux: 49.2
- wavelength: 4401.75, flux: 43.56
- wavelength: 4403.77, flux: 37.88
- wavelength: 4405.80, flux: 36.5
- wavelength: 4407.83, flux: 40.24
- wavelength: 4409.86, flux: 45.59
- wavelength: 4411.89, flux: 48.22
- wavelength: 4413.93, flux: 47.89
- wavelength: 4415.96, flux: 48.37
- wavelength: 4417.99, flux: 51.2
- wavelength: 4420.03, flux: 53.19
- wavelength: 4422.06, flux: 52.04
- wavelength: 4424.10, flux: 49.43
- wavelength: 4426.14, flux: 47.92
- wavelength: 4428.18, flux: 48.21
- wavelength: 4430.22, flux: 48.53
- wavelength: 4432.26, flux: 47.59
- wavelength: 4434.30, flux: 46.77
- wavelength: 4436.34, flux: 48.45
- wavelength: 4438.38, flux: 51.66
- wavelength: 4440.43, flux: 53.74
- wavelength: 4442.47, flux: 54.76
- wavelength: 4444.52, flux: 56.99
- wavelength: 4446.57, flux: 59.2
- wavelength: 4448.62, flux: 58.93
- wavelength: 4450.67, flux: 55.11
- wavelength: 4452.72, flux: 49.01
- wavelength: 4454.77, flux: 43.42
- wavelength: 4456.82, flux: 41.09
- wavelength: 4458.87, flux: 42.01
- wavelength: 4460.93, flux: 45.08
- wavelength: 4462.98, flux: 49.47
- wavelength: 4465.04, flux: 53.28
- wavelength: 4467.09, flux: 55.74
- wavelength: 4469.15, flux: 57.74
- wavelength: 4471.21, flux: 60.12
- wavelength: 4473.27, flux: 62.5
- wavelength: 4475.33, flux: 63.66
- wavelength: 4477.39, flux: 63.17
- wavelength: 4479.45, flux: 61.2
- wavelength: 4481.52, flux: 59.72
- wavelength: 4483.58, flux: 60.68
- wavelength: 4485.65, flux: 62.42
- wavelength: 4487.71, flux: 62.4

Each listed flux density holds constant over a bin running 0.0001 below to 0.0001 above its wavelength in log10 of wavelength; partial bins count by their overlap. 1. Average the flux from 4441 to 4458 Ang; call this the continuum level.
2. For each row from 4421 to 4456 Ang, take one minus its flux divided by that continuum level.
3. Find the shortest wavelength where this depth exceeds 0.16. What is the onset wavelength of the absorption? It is 4454.77 Ang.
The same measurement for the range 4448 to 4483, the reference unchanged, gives 4454.77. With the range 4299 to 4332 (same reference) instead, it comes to 4299.57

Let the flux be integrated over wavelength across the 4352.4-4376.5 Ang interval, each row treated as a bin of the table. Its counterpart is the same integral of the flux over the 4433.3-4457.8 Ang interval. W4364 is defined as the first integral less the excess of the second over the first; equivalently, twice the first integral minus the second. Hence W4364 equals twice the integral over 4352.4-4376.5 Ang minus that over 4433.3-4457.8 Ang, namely 1321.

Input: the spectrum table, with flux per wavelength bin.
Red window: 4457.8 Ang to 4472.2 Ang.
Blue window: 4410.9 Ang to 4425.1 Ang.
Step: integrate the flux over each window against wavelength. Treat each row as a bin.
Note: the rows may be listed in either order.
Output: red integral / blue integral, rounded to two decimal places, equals 1.05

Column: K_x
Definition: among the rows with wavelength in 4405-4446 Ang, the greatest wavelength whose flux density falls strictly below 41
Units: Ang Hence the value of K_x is 4407.83 Ang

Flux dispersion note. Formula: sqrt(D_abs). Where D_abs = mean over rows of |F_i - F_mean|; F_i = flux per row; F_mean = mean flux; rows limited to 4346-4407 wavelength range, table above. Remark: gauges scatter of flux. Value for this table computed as 2.59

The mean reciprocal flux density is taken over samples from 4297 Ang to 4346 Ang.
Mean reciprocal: 0.027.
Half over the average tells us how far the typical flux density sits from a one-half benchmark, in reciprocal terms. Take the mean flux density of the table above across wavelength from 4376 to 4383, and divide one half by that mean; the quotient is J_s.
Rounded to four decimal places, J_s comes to 0.0131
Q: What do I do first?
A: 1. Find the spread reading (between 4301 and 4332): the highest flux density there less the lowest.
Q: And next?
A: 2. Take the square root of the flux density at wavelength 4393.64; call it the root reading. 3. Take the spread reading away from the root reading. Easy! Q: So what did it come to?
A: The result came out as -21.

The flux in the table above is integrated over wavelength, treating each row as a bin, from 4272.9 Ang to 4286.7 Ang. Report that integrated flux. 441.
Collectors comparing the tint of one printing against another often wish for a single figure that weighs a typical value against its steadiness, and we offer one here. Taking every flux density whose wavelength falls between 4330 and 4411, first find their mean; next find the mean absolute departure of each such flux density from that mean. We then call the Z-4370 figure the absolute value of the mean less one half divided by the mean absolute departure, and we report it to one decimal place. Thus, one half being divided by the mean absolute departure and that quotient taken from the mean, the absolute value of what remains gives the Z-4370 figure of 47.3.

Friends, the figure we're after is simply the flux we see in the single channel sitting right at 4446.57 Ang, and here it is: 59.2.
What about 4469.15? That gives 57.74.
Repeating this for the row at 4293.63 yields 30.76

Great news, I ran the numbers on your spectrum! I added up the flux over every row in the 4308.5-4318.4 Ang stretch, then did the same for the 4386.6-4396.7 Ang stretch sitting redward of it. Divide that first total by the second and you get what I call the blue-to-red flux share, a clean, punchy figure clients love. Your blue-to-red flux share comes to 0.85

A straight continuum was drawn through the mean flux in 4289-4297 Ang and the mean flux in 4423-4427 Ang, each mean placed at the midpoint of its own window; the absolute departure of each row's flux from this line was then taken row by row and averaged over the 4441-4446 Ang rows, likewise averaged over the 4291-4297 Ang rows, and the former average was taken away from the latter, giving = -4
